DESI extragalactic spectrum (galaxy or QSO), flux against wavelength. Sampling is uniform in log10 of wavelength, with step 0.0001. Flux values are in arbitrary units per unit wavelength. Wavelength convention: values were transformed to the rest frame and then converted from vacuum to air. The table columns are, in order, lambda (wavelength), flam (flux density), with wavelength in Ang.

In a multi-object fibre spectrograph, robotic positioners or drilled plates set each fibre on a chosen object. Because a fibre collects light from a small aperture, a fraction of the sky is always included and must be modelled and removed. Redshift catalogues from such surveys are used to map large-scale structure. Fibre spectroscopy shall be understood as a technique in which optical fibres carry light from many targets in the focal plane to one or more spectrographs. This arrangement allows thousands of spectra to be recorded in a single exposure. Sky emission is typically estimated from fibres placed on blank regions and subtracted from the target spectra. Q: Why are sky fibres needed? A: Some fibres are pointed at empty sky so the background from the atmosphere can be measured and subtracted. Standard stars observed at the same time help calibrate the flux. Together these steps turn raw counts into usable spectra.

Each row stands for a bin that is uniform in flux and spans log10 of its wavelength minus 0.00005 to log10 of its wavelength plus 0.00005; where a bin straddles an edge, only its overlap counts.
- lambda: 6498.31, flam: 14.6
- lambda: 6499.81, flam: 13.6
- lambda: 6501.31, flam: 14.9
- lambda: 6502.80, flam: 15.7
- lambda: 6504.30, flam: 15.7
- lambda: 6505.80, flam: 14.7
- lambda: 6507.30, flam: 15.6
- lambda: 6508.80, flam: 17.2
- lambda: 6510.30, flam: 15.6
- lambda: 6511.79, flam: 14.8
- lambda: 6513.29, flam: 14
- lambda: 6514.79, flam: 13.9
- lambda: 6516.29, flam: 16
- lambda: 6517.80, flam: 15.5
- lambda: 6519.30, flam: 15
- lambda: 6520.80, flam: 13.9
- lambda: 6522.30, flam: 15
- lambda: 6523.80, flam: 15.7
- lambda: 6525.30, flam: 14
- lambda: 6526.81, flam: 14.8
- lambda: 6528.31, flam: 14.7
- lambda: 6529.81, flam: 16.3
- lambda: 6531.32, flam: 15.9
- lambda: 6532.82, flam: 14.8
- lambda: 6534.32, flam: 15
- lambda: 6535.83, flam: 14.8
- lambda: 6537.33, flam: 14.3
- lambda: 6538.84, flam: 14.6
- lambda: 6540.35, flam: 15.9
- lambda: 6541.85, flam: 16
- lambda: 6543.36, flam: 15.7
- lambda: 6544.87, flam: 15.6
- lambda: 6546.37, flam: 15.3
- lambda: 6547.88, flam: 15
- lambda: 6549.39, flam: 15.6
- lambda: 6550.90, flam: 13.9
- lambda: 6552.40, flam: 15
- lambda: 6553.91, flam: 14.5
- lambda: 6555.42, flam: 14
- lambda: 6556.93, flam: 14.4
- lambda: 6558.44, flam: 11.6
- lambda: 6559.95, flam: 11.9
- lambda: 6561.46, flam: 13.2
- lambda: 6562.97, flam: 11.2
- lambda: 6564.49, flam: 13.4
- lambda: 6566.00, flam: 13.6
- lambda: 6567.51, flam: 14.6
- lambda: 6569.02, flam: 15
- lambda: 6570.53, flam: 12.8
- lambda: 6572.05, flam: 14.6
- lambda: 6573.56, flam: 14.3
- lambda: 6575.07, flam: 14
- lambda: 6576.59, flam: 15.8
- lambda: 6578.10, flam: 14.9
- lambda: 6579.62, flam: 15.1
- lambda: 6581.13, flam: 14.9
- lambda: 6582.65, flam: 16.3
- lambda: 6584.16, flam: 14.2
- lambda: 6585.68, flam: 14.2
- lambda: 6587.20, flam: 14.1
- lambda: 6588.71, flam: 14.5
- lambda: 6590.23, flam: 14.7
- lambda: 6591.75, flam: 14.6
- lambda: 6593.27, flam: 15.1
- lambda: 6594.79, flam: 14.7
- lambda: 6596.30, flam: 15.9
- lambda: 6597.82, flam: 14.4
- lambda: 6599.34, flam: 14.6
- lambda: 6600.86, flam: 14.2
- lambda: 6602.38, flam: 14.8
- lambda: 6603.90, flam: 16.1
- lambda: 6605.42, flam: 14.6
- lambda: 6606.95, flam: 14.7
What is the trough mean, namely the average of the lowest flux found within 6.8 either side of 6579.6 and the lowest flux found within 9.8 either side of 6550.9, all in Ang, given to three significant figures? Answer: 12.8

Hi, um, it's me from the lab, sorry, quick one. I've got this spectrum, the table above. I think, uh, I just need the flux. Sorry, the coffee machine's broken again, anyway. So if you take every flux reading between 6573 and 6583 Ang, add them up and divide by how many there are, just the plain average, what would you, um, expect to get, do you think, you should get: 15.0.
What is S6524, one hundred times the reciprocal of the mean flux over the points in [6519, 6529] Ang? 6.79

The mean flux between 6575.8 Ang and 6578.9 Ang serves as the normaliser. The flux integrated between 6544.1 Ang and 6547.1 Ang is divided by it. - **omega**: 3.03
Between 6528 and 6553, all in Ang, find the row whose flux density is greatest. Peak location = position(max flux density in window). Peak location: 6529.81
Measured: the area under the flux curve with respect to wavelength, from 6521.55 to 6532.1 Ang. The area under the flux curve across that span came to 160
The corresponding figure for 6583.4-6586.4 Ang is 43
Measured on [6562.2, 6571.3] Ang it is 122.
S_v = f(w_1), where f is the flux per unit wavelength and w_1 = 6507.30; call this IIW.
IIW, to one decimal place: 15.6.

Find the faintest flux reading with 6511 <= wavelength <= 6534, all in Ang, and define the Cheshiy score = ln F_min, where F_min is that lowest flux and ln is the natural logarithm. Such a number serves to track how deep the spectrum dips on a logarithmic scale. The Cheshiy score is 2.63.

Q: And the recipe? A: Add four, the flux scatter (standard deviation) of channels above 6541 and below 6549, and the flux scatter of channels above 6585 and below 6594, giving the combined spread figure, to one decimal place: 4.7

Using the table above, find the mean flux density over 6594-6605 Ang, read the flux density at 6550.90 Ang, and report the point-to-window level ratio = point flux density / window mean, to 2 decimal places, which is 0.93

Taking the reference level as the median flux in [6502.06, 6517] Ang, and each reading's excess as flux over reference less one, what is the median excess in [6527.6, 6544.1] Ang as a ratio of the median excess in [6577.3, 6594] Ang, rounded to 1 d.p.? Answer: 0.7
